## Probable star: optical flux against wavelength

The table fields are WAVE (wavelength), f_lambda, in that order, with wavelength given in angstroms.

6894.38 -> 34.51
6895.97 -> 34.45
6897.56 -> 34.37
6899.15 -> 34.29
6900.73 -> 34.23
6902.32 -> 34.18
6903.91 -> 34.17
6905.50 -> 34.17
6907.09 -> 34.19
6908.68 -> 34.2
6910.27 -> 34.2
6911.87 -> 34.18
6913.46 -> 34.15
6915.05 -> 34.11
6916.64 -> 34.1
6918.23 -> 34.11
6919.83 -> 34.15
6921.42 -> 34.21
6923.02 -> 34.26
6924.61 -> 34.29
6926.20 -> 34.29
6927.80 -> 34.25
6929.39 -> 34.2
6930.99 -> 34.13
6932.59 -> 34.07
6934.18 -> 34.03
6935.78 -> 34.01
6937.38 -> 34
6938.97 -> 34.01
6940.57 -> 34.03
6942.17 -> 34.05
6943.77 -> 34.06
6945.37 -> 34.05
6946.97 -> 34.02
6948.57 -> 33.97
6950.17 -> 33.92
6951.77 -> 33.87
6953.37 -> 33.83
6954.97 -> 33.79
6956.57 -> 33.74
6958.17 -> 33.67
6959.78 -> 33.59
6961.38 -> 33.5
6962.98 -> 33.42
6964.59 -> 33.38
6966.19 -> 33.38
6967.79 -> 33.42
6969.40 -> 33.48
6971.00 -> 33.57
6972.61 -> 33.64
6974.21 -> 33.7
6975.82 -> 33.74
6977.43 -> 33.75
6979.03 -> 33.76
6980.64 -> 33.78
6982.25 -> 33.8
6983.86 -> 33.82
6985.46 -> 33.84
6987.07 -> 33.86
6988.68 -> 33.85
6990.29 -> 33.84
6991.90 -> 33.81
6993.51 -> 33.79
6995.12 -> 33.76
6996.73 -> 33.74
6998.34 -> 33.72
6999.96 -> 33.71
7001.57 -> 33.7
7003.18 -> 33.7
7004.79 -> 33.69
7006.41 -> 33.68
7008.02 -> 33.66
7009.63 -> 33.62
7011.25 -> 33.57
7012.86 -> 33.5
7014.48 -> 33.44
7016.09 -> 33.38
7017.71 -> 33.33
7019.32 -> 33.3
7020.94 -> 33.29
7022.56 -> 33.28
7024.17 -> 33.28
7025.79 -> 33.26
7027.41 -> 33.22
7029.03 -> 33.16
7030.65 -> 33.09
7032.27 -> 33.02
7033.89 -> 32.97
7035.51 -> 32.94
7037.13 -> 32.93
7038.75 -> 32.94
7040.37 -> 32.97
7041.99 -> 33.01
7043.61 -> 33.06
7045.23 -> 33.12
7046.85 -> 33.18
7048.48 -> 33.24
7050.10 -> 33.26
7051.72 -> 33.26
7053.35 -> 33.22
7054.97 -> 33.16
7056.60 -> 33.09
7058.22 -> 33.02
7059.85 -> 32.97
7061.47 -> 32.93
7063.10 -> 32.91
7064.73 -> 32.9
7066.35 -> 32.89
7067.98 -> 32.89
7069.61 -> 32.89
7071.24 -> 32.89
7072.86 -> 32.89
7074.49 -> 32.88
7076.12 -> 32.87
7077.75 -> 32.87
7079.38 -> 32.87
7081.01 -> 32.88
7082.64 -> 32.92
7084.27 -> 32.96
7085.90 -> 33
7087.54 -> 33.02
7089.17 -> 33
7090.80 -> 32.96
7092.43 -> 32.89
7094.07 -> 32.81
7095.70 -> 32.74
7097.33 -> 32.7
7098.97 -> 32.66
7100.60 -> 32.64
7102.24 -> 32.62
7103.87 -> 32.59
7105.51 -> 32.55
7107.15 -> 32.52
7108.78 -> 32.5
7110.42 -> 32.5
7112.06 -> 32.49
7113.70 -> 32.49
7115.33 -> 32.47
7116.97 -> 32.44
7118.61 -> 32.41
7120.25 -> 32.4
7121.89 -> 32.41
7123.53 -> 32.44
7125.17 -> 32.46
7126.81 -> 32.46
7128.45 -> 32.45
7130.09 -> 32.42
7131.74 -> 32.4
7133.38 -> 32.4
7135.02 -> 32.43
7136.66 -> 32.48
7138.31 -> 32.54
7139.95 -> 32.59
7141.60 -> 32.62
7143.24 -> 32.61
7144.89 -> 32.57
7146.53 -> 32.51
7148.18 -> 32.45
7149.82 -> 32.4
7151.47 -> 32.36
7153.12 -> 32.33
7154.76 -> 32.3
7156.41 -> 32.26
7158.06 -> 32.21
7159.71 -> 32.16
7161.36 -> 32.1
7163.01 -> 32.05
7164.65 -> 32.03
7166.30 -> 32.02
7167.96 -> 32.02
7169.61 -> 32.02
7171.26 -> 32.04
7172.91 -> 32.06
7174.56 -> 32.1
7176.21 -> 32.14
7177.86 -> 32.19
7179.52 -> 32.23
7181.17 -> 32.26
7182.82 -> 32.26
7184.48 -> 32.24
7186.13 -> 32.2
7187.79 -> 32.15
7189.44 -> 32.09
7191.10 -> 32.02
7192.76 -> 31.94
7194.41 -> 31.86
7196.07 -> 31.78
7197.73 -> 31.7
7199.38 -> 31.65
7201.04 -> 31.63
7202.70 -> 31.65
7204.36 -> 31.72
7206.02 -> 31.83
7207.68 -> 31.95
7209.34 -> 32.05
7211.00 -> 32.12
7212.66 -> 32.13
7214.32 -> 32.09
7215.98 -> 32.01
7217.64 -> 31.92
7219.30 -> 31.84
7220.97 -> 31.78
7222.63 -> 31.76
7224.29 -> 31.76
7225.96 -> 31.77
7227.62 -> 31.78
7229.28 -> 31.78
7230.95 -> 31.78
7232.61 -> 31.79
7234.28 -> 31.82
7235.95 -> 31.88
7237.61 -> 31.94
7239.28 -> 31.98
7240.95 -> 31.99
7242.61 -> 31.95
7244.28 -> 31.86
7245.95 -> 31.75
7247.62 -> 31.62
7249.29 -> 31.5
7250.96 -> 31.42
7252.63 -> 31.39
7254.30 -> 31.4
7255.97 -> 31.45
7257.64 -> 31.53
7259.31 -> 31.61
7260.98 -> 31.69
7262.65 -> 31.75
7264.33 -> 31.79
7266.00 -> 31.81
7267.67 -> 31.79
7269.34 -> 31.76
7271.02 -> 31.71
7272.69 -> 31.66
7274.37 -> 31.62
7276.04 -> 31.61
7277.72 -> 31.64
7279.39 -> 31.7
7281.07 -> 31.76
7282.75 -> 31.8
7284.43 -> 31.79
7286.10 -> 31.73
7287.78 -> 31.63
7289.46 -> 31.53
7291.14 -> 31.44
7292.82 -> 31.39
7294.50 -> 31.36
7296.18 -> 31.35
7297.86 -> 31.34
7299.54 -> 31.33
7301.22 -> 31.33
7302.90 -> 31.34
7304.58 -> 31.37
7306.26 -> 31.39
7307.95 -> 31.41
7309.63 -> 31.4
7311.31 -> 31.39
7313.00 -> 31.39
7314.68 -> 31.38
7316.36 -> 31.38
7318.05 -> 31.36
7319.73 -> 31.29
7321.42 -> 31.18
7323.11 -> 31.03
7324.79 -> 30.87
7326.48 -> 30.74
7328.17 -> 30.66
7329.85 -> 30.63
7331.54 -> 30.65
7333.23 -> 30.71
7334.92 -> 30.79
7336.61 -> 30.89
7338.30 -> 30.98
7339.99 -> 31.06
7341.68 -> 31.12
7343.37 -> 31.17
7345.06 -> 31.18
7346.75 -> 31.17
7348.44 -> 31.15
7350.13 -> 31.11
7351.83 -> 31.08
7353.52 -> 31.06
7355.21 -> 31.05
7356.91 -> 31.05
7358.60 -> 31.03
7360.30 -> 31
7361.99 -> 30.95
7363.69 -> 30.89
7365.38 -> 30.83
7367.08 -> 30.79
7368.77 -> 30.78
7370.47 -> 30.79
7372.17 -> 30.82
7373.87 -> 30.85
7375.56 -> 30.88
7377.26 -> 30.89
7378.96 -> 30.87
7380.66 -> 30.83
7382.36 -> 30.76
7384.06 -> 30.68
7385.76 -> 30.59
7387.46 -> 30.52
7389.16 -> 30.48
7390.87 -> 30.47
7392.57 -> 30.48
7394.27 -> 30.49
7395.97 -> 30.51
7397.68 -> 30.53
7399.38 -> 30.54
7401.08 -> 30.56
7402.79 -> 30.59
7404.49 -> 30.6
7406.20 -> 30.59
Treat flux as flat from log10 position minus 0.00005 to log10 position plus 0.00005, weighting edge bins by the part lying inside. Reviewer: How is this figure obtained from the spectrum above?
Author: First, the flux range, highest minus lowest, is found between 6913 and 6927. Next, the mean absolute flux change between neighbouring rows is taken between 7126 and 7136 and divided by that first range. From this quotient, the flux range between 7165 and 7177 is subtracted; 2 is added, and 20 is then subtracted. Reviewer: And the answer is -18.0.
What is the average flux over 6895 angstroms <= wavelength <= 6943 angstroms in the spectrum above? 34.2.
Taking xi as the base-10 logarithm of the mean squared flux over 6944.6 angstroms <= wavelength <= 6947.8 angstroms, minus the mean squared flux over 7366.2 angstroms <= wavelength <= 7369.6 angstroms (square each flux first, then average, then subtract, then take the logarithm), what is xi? 2.32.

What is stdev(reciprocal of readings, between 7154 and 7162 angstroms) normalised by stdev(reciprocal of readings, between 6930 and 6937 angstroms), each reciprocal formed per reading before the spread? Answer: 1.7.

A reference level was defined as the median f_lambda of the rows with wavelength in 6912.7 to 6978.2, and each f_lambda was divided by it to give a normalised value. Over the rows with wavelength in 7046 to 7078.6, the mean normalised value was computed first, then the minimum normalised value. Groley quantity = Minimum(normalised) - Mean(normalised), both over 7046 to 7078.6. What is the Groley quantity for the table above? -0.0041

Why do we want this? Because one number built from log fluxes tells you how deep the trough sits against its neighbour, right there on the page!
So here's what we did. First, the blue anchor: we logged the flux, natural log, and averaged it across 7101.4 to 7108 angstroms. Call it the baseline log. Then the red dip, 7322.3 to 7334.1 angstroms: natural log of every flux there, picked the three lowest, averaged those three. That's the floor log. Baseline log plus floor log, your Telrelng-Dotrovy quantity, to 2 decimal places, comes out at 6.91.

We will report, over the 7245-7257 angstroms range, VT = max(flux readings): 31.75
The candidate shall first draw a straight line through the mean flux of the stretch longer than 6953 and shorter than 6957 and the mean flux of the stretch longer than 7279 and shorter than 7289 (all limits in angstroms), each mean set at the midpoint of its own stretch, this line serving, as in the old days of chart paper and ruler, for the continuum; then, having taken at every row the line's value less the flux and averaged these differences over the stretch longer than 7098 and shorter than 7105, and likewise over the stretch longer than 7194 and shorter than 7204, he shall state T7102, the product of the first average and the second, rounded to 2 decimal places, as 0.14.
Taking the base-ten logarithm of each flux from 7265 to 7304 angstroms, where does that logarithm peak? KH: 7266.00 angstroms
